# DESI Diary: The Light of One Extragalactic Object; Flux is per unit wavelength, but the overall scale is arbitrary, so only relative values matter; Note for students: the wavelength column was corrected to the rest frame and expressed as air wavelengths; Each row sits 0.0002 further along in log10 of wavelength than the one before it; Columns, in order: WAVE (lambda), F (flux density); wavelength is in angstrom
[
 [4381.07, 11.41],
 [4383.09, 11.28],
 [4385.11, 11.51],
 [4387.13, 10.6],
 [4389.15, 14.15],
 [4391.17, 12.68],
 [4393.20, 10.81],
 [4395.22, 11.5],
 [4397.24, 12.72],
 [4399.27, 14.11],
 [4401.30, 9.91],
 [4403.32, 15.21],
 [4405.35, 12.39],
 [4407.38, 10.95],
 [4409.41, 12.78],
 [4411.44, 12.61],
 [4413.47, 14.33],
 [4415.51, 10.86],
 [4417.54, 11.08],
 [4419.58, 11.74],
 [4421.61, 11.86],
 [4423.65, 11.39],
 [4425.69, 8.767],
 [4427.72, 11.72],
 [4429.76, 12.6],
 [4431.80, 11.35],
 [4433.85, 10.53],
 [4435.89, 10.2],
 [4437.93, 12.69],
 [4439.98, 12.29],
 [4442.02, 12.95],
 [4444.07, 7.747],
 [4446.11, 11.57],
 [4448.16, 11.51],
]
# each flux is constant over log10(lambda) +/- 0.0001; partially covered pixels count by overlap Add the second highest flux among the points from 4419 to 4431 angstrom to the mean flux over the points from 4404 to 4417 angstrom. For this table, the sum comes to 24.2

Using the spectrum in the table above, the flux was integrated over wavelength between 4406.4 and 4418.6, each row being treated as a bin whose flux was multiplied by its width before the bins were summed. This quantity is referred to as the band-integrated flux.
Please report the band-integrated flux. 148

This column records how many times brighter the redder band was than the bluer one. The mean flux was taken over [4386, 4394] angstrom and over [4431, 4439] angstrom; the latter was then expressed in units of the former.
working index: 0.93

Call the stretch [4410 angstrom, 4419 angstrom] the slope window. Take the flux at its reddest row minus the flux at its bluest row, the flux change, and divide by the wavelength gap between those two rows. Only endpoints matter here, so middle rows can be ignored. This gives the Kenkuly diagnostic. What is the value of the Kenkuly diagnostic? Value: -0.25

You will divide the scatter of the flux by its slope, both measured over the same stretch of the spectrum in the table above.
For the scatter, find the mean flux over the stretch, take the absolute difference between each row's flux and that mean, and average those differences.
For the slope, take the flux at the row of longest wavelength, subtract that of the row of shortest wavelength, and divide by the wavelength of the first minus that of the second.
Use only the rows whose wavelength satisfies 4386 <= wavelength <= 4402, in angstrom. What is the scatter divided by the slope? -28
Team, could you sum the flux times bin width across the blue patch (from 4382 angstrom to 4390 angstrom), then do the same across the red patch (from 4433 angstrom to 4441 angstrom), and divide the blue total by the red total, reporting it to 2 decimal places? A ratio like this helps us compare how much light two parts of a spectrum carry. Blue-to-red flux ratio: 1.03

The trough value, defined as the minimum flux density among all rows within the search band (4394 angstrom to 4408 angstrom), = 9.91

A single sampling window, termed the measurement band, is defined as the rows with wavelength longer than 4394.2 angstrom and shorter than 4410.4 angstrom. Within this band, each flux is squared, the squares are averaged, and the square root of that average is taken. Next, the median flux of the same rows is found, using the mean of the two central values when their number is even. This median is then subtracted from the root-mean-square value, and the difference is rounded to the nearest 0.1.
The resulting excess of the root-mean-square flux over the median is 0.0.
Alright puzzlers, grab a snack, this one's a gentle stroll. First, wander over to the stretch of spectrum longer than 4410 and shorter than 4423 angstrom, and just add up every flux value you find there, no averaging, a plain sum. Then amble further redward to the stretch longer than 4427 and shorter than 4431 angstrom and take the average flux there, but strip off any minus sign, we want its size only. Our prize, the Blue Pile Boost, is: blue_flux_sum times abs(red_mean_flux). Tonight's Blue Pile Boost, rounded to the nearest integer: 881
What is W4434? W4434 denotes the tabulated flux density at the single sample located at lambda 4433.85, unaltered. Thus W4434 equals 10.53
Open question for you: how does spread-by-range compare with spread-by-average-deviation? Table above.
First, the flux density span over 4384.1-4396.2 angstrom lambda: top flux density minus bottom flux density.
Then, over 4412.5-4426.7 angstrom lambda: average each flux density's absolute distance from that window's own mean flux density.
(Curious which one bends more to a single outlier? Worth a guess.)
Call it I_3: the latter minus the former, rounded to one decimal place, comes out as -2.5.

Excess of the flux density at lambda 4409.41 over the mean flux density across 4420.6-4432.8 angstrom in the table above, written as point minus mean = 1.5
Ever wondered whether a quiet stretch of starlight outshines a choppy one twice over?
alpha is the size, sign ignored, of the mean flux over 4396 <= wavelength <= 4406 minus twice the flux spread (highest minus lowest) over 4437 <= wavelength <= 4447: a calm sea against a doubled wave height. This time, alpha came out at 2.5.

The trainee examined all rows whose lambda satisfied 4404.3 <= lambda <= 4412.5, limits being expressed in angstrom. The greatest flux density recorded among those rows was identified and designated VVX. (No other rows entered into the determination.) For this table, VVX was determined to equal 12.78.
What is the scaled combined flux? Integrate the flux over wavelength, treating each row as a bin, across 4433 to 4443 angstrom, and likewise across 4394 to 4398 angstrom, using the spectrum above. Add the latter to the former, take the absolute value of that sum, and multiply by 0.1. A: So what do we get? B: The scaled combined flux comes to 17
